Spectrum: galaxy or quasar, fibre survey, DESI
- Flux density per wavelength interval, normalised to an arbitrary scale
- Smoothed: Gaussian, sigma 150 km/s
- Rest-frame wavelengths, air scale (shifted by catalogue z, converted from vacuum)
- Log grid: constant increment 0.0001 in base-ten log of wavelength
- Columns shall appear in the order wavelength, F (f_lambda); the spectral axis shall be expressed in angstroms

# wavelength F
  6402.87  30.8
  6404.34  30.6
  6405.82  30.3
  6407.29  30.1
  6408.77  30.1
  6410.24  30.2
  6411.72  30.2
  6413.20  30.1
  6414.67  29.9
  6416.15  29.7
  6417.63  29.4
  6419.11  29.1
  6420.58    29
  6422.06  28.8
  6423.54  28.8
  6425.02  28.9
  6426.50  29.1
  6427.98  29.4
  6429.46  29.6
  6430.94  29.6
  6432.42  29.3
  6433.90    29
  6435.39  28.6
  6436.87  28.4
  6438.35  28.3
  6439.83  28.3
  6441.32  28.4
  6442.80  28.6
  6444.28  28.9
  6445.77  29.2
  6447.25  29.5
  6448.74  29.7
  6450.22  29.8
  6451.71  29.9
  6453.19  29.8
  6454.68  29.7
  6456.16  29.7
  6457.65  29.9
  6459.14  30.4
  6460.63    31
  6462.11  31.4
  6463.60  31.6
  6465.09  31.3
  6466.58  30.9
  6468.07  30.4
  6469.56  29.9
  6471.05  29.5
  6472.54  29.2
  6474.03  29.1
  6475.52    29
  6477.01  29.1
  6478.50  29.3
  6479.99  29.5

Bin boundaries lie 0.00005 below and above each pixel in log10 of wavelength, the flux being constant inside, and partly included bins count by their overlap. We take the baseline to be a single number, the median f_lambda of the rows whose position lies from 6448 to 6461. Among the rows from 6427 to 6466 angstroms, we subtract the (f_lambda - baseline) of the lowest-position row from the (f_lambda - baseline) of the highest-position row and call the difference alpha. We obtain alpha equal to 1.9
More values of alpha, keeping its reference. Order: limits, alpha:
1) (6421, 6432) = 0.8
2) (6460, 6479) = -1.7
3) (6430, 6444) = -1.0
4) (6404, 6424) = -1.8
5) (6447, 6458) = 0.4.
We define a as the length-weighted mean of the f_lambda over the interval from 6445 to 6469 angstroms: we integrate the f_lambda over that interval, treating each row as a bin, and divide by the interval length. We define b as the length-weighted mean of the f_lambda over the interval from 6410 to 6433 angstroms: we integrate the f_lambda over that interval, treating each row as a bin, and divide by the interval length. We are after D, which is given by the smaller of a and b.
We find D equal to 29.4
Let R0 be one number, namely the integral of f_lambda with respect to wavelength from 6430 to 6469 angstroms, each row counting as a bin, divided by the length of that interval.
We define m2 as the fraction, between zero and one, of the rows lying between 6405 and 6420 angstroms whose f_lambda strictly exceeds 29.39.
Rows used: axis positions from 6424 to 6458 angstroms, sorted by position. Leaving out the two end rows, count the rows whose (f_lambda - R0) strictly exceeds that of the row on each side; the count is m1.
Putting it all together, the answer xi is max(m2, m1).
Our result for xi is 1.00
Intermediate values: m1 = 1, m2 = 0.90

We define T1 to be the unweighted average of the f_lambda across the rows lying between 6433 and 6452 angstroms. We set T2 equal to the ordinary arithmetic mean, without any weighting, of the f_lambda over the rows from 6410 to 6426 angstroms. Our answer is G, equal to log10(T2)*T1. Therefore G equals 42.6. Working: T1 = 29.0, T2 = 29.5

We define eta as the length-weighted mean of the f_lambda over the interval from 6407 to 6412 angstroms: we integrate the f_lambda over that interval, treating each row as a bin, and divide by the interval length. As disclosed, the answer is 30.1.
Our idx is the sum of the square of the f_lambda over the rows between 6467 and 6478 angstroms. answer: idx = 6076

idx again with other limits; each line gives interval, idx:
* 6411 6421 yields 6146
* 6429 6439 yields 5877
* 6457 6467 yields 6698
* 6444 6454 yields 6110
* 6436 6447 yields 5721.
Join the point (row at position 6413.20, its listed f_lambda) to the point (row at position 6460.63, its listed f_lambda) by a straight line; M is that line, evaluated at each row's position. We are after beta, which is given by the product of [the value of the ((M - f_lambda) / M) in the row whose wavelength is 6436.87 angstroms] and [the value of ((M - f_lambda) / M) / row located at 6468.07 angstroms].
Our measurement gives 0.0017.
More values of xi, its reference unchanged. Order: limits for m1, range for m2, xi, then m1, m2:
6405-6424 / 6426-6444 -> 0.25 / 0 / 0.25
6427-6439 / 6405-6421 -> 0.82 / 0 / 0.82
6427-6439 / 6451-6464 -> 1.00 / 0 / 1.00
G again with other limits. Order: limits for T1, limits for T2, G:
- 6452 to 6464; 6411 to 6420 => 44.8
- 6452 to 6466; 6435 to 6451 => 44.6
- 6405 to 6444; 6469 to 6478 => 42.9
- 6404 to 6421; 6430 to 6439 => 43.7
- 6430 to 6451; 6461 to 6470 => 43.2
